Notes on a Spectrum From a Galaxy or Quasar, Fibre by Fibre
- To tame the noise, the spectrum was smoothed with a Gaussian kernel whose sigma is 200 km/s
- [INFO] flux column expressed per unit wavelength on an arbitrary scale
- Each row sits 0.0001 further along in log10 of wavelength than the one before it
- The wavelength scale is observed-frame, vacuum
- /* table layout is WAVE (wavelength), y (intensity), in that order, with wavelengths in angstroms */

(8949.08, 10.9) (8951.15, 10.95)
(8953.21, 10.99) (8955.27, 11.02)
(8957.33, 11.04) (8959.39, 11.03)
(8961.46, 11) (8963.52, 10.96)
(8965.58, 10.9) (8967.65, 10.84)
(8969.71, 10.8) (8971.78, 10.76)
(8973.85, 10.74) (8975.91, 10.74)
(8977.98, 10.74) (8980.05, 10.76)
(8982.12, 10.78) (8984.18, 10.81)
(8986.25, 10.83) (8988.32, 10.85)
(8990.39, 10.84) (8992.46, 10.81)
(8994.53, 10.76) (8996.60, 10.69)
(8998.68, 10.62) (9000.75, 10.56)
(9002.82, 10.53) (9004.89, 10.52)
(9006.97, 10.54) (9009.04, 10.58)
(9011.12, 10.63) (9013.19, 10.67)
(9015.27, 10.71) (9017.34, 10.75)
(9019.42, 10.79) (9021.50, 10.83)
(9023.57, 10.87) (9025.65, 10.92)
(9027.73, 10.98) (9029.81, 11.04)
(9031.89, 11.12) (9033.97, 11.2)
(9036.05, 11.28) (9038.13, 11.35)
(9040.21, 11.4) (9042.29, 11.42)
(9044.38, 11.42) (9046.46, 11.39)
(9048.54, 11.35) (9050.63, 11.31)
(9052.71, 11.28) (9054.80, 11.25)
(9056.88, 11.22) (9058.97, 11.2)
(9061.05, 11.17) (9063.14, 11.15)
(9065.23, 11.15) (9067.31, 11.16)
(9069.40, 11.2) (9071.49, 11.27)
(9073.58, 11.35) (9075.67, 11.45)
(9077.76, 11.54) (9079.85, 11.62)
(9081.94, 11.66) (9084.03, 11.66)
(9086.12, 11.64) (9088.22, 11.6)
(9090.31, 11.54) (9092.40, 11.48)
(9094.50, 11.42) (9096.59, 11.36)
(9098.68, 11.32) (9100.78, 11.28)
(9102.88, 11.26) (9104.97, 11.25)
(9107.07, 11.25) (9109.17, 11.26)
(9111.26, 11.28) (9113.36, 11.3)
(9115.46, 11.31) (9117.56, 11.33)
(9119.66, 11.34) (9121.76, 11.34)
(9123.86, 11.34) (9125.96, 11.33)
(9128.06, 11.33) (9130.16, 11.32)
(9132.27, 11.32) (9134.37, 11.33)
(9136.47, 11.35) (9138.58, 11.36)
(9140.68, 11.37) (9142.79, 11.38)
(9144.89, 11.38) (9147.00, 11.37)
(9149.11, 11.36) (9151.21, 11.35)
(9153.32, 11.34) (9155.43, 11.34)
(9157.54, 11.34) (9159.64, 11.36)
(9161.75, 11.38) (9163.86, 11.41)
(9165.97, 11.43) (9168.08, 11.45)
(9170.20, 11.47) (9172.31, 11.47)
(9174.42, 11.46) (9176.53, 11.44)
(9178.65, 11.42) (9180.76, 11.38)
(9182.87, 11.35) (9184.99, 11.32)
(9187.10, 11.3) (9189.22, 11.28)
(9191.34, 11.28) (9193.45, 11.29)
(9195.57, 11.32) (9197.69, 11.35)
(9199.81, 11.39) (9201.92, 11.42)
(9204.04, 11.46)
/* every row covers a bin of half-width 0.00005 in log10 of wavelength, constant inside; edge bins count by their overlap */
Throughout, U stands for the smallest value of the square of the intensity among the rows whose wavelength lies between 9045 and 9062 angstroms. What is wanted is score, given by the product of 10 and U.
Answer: 1248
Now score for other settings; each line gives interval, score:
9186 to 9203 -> 1272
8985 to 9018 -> 1107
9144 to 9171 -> 1286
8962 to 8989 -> 1153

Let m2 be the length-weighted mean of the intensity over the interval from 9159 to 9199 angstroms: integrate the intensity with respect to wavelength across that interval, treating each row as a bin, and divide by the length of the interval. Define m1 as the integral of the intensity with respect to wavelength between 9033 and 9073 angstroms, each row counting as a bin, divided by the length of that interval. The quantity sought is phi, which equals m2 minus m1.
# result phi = 0.1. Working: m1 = 11.3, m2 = 11.4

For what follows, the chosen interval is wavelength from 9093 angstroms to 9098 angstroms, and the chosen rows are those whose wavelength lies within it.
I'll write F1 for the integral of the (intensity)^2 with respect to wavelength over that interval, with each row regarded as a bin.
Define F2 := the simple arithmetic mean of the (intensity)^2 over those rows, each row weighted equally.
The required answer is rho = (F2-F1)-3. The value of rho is -523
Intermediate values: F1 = 649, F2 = 130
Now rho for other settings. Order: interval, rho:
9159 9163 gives -391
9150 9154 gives -390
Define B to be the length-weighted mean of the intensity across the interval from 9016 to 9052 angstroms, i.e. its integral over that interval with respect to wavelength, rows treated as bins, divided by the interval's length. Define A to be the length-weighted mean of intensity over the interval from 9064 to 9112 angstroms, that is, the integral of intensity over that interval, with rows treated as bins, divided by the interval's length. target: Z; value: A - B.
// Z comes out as 0.25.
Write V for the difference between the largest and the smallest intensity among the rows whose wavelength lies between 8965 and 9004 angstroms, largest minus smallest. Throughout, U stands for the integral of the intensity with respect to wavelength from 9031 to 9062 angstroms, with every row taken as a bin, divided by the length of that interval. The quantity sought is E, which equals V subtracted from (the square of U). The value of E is 127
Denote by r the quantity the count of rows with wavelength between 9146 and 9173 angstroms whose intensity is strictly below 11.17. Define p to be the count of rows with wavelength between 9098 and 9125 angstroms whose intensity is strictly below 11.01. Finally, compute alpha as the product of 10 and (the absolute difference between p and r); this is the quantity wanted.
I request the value 0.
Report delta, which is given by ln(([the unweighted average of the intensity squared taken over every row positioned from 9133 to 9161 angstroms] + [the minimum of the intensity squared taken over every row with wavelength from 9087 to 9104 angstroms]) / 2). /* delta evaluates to 4.85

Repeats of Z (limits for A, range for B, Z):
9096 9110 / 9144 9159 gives -0.08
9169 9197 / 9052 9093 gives -0.02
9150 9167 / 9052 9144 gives 0.03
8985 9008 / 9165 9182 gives -0.75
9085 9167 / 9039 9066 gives 0.08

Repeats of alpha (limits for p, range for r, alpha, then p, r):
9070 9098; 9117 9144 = 0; 0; 0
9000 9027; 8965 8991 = 0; 13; 13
